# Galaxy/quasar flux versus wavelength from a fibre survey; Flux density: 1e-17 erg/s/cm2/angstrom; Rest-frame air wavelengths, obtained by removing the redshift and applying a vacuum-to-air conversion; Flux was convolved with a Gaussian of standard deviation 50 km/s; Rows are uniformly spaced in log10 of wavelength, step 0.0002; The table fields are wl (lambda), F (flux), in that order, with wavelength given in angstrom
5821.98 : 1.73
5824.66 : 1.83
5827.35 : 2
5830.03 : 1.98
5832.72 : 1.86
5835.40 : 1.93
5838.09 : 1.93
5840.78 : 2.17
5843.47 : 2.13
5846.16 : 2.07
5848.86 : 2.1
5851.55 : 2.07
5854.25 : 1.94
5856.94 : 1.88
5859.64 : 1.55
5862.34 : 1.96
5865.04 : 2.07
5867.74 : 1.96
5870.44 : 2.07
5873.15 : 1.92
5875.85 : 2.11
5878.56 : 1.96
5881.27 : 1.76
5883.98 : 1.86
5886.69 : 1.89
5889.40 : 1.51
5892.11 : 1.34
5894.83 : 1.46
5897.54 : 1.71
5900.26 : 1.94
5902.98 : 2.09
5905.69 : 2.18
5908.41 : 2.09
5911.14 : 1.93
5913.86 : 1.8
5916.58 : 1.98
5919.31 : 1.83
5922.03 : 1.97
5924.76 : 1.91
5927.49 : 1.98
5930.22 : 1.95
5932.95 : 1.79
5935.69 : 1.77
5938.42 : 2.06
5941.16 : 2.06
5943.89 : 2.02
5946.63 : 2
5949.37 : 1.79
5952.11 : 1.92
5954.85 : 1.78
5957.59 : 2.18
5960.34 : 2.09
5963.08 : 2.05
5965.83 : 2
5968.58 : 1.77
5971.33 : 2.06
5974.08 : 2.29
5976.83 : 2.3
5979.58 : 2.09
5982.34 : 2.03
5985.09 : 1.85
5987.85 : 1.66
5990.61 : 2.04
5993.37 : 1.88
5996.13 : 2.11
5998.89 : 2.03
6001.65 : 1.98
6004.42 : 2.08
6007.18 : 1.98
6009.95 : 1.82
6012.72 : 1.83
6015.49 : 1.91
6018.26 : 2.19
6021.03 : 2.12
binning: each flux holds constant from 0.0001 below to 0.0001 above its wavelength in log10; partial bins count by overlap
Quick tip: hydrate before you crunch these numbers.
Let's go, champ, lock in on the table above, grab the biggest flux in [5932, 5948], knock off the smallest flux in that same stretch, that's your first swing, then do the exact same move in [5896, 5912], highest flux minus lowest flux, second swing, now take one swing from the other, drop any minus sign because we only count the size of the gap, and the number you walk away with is 0.18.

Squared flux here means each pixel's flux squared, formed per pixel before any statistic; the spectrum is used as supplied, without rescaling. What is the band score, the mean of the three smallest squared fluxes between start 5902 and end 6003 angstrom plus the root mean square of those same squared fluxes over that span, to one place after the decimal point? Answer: 7.0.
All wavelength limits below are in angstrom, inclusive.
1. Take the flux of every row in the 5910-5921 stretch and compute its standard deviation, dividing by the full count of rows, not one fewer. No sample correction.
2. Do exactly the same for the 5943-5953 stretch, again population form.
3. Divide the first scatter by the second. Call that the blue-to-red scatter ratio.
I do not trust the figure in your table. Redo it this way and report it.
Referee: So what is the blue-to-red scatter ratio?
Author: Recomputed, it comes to 0.81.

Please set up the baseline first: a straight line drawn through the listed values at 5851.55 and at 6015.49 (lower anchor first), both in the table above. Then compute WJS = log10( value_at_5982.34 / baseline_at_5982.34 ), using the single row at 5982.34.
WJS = 0.019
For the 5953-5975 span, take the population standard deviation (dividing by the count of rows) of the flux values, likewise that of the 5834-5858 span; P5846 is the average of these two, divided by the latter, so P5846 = 1.3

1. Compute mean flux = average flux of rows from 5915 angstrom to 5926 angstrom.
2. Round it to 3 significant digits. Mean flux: 1.92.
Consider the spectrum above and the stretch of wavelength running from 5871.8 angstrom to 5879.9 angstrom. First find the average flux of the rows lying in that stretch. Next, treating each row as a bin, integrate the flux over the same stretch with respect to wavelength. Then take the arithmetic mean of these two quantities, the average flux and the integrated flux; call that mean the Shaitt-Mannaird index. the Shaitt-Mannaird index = 9.1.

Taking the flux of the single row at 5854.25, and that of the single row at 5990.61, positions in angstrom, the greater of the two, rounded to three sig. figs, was 2.04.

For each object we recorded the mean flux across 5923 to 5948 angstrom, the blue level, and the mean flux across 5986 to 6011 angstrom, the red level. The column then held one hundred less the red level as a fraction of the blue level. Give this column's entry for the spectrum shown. 99.0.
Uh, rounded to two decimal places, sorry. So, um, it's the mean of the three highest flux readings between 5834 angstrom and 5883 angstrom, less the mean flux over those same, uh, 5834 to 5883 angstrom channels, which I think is 0.16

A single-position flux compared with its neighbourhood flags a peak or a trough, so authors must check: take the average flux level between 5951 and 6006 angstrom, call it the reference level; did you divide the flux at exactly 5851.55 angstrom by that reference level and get 1.030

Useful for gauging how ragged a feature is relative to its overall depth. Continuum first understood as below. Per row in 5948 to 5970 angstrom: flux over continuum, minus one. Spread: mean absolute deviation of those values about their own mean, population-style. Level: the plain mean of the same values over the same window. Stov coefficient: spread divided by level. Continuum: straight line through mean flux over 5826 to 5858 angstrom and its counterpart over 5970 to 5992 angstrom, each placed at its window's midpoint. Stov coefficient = -1.5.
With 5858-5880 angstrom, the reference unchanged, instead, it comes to -1.7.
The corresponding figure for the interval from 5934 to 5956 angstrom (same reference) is -1.0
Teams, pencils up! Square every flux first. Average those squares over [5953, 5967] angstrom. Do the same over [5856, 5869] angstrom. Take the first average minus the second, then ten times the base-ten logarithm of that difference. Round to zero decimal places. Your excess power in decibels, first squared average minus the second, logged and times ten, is -3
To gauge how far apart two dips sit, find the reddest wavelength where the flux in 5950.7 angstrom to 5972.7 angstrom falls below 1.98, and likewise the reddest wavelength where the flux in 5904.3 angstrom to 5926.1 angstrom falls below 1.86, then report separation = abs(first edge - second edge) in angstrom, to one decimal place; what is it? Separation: 49.3 angstrom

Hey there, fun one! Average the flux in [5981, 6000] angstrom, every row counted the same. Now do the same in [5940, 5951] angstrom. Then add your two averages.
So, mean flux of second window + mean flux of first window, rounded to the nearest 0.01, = 3.91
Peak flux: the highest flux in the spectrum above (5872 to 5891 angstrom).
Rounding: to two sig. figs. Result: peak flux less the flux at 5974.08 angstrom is -0.18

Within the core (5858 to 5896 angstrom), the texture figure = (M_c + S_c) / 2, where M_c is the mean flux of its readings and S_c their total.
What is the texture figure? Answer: 13.6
